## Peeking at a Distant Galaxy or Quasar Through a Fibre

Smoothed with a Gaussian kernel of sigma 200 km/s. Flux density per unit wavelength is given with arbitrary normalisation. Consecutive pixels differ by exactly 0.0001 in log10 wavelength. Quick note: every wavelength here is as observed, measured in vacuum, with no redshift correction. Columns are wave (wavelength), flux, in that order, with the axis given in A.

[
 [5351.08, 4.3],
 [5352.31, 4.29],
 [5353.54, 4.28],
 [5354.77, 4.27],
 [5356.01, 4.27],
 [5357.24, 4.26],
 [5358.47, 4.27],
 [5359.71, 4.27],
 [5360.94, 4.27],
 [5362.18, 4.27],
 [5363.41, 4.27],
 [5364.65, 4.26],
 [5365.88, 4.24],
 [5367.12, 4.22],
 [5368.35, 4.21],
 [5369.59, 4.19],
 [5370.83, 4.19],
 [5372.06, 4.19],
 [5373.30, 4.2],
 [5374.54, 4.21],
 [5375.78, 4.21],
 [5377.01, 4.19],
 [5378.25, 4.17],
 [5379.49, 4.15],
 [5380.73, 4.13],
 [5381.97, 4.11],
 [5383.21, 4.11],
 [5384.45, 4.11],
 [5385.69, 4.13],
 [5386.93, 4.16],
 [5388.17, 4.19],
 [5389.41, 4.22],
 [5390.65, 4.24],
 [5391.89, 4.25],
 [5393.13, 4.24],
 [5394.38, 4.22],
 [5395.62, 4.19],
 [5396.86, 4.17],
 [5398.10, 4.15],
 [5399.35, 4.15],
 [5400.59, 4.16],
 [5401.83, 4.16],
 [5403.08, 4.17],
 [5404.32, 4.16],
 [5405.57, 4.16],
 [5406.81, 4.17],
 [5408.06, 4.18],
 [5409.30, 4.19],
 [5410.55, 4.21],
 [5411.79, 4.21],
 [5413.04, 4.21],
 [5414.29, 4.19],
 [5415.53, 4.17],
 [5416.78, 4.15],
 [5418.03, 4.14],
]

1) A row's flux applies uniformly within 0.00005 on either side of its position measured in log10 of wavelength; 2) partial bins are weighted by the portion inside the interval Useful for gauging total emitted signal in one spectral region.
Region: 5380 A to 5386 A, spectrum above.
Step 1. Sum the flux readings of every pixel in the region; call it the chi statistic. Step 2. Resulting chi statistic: 20.6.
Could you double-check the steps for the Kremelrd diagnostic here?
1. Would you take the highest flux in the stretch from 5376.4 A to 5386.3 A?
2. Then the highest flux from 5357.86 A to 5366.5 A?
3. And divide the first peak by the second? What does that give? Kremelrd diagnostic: 0.98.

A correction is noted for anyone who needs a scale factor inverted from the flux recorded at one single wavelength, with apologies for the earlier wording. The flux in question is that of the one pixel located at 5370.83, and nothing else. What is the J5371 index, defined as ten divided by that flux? 2.39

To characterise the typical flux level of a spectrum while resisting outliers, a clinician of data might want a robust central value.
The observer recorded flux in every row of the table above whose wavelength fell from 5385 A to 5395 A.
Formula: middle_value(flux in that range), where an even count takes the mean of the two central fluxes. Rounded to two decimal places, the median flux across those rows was 4.22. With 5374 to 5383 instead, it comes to 4.17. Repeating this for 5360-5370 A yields 4.25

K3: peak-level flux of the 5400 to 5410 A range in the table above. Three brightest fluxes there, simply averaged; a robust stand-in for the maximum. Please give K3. 4.18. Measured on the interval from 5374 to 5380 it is 4.20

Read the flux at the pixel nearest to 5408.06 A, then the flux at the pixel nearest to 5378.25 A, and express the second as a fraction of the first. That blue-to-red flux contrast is 0.998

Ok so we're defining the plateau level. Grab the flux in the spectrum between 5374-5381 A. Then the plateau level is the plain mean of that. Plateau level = 4.18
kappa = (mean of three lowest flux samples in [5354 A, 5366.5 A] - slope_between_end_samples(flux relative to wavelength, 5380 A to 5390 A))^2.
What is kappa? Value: 18.00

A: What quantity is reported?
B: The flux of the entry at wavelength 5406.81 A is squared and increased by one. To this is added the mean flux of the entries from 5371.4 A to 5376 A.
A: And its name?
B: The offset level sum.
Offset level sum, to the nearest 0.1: 22.6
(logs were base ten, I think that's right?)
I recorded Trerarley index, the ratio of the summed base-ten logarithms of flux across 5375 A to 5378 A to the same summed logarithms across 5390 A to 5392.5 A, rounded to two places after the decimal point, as 0.99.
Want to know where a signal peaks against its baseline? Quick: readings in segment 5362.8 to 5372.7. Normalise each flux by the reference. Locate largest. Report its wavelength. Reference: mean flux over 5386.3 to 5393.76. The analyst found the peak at 5363.41 A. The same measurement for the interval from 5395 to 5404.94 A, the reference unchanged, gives 5395.62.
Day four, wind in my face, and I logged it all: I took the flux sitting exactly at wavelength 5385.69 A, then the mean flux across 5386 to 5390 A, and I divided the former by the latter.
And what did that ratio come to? 0.99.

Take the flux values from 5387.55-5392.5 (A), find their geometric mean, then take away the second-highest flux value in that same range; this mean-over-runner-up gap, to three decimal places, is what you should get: -0.015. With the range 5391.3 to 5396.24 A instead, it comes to -0.015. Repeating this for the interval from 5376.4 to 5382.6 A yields -0.020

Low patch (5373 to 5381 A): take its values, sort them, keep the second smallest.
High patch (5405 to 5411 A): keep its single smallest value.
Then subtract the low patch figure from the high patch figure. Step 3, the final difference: 0.01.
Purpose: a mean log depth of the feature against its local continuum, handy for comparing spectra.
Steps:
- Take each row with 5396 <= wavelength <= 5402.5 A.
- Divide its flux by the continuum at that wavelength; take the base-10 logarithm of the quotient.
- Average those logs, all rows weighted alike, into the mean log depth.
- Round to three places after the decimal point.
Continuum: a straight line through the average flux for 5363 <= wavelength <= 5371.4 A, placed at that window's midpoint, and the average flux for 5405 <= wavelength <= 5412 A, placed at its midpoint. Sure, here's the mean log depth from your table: -0.004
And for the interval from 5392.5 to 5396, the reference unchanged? 0.002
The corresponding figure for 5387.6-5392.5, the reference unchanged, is 0.002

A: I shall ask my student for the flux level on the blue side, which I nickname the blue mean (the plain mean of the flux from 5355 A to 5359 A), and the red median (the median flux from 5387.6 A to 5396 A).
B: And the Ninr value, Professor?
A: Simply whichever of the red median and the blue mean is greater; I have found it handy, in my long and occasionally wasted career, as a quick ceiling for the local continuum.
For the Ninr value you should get 4.267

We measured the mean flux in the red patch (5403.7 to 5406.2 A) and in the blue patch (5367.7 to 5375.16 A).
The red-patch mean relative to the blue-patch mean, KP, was 0.99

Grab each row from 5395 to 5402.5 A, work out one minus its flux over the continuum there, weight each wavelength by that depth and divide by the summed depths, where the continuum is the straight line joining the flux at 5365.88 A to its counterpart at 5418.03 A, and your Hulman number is 5399.5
